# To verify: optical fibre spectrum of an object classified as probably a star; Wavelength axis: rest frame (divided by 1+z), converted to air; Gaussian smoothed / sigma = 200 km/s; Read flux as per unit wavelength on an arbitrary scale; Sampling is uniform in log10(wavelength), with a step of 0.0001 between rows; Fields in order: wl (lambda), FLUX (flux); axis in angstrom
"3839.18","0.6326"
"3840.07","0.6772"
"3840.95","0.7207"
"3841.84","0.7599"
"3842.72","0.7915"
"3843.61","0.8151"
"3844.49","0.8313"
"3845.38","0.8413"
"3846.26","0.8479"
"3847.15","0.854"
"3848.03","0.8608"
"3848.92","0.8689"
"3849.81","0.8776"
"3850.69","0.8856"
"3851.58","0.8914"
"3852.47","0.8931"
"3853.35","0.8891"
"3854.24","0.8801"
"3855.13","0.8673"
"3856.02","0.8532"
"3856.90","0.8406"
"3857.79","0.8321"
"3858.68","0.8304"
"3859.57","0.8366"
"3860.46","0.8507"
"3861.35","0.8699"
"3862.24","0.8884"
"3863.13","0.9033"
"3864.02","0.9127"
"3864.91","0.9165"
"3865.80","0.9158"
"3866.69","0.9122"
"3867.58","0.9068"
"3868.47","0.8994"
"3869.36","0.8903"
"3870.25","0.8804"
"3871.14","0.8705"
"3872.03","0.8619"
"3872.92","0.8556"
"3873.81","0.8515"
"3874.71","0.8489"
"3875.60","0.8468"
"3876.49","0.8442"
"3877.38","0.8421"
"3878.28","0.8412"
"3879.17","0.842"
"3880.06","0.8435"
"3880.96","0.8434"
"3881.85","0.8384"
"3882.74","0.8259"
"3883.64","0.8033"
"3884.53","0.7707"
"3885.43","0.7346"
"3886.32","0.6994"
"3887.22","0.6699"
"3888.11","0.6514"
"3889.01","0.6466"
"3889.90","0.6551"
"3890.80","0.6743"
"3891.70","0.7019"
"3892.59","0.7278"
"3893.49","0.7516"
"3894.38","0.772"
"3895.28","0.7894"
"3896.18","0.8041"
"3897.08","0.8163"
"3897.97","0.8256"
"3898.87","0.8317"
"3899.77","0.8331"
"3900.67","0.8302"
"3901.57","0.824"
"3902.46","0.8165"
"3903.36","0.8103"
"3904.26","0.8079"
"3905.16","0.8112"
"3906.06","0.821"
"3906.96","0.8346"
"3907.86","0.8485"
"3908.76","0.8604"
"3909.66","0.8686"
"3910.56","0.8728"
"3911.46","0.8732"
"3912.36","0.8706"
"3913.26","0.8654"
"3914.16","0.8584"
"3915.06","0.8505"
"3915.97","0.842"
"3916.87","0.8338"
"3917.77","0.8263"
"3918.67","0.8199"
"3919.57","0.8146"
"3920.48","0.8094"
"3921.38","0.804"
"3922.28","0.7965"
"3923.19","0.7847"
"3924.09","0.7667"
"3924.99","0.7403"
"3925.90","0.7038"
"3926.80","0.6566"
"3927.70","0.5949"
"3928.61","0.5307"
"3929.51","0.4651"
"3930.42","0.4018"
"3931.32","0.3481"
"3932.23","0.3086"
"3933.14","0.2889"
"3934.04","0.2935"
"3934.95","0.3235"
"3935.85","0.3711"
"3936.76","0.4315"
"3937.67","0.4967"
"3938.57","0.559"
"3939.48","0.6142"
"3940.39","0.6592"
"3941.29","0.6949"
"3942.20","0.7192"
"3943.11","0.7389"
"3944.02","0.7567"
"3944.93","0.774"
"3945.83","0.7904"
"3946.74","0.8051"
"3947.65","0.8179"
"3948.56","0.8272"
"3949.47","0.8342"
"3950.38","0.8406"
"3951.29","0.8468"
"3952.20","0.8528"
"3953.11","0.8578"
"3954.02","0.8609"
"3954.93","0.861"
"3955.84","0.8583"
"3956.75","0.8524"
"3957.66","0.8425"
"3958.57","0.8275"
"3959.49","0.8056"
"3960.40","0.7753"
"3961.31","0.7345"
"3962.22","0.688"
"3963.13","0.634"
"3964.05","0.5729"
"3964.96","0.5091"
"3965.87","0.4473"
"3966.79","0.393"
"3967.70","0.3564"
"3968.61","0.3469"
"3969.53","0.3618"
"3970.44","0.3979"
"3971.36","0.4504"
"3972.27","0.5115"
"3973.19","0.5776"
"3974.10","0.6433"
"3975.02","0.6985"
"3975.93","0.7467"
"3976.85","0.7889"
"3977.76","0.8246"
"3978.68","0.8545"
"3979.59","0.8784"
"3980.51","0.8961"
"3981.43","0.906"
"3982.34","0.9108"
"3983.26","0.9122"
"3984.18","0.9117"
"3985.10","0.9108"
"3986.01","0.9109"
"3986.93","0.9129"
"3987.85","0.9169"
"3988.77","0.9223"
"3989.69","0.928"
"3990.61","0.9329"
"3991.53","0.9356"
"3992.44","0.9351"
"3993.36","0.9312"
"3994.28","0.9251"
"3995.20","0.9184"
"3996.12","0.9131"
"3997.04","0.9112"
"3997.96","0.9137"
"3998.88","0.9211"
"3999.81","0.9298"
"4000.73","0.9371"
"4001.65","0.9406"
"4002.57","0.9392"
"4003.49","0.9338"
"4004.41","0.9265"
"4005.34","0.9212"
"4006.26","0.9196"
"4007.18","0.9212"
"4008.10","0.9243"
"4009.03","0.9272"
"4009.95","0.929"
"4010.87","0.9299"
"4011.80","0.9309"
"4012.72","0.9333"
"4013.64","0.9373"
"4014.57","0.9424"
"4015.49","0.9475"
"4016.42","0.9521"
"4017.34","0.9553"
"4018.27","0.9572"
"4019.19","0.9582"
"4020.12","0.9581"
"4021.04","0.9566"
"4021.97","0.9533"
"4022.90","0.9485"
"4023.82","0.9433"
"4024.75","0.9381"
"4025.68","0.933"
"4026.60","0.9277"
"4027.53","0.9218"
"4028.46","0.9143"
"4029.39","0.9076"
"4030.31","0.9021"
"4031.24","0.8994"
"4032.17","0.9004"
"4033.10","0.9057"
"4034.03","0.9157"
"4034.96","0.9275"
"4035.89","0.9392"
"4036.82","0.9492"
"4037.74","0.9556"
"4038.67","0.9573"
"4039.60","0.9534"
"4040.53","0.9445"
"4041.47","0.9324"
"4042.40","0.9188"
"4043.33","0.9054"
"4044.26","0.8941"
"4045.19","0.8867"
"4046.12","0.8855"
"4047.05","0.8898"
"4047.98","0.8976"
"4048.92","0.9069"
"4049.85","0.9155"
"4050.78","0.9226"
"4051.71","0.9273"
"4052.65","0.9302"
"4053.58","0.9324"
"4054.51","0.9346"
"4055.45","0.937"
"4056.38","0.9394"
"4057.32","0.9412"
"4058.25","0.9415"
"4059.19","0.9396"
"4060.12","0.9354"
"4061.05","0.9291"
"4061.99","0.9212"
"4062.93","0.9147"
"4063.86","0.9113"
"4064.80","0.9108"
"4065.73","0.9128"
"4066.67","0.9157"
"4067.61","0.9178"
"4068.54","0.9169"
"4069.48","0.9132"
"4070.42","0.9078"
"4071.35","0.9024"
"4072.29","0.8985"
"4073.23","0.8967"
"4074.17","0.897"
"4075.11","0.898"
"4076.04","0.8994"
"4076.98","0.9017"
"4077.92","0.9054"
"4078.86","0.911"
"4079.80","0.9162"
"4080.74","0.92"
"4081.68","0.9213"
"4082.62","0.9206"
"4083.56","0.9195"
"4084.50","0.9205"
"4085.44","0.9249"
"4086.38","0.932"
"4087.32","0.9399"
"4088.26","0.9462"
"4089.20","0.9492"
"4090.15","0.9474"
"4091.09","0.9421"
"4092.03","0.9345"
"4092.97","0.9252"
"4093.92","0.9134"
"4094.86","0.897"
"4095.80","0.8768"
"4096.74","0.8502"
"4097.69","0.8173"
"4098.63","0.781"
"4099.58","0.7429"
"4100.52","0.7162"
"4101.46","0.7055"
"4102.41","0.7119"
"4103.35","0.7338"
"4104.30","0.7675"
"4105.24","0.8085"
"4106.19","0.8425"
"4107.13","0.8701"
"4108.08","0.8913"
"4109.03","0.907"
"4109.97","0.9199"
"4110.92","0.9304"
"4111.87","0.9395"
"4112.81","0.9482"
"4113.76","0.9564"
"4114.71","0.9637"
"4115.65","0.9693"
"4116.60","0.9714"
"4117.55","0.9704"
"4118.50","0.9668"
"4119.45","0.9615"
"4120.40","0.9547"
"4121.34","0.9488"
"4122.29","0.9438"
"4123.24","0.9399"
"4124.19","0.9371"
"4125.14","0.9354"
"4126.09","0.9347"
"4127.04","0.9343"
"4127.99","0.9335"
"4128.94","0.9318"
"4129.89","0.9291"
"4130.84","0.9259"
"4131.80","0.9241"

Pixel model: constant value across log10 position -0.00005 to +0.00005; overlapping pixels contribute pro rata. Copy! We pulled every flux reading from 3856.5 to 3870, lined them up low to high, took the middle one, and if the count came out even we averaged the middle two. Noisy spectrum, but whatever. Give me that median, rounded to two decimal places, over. 0.89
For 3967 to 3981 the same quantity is 0.64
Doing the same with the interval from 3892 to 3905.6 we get 0.81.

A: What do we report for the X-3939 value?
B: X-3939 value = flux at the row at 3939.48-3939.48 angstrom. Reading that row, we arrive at 0.6142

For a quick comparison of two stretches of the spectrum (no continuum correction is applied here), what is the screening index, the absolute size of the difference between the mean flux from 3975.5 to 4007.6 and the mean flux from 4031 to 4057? 0.0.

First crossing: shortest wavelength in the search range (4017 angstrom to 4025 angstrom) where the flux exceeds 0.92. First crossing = 4017.34 angstrom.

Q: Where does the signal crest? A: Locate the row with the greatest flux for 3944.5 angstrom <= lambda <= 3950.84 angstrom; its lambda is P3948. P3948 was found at 3950.38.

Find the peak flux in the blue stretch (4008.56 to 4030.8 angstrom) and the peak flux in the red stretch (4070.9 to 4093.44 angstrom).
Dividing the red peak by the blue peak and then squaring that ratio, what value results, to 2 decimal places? 0.98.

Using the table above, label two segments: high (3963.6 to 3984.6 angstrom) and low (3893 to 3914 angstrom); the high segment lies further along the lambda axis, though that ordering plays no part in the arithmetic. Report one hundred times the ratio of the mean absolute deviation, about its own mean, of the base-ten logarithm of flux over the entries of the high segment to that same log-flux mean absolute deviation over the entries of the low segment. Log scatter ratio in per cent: 1051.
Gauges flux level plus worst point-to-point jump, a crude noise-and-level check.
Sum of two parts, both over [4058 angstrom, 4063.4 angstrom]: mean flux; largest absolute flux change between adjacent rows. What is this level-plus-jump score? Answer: 0.94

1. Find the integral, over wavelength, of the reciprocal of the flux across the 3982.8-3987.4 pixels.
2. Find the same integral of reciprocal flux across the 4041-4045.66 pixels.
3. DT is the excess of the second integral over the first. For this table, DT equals 0.10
